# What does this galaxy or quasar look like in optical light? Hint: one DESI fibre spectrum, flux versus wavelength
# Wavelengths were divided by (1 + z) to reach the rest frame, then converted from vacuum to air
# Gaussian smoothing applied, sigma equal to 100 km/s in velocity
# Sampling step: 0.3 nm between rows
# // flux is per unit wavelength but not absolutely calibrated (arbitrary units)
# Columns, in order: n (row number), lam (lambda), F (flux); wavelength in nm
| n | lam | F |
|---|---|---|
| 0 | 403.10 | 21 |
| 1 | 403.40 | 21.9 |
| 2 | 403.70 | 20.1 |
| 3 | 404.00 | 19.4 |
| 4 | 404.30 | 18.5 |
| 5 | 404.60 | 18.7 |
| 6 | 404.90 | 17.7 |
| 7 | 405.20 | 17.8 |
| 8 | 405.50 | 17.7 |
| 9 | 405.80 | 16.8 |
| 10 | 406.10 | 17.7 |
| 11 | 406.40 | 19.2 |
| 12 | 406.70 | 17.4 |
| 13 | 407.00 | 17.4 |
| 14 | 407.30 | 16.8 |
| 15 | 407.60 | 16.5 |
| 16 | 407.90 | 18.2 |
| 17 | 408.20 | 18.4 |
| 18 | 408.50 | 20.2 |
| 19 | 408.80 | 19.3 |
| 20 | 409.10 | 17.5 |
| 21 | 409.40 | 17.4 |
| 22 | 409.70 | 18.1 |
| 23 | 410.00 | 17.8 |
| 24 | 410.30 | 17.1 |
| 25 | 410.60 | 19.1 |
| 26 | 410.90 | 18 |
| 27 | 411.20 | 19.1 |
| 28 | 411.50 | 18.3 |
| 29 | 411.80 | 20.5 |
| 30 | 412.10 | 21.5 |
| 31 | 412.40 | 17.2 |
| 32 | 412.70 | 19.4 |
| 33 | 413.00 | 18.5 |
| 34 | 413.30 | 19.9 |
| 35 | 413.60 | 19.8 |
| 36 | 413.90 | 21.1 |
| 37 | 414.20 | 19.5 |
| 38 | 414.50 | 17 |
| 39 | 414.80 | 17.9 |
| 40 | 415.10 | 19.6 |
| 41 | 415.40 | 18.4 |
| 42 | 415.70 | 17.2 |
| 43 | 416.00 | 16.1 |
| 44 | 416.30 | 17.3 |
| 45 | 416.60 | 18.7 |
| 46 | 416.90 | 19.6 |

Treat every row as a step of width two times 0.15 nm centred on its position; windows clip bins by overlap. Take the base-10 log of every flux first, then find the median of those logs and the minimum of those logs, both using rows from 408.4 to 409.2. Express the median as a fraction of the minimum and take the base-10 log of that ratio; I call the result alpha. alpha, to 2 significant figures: 0.015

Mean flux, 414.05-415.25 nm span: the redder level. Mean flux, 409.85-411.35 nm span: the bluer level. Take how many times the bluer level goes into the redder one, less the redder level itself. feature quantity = -17.5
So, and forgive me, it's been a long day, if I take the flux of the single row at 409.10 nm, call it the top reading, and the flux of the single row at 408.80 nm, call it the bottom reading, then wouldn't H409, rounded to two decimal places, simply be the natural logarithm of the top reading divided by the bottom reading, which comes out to -0.10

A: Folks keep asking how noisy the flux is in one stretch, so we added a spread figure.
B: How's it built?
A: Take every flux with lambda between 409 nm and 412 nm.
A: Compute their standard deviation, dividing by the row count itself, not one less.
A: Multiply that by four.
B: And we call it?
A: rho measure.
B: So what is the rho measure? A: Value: 3.88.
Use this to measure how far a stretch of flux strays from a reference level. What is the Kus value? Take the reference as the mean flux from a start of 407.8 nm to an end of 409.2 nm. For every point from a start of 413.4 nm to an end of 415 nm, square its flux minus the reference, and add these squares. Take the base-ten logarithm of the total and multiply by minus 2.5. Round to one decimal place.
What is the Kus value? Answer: -2.6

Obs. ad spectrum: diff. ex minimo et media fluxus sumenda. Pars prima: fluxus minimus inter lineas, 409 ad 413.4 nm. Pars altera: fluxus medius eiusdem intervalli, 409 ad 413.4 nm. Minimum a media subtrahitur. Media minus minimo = 1.5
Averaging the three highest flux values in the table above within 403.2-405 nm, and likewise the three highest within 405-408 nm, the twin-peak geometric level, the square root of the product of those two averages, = 19.41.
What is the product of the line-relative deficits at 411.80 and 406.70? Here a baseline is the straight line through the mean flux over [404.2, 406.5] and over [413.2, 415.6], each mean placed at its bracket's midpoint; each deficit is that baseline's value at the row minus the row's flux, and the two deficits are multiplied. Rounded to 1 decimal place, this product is -1.3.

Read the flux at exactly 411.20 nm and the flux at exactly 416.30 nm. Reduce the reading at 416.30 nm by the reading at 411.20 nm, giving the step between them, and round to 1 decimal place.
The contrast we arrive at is -1.8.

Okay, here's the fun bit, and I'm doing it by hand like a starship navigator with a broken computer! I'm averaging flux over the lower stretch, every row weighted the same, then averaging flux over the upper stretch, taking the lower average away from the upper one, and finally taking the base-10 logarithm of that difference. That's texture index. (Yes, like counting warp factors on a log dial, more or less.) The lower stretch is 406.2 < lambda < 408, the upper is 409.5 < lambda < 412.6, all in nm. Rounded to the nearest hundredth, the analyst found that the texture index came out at 0.04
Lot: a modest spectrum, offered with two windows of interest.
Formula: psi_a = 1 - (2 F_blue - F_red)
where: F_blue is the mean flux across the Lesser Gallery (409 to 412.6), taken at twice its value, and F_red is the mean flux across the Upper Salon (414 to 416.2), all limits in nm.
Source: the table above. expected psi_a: -18.0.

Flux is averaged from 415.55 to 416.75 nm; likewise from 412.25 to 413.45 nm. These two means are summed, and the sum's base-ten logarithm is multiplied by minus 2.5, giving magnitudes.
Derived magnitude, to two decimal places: -3.89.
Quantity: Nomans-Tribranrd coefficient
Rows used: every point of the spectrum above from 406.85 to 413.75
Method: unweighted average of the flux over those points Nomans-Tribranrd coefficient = 18.5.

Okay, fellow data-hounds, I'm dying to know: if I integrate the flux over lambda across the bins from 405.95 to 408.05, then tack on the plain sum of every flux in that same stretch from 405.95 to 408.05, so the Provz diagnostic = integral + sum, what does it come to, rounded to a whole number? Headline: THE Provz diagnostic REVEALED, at 160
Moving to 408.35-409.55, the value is 97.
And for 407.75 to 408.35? 48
